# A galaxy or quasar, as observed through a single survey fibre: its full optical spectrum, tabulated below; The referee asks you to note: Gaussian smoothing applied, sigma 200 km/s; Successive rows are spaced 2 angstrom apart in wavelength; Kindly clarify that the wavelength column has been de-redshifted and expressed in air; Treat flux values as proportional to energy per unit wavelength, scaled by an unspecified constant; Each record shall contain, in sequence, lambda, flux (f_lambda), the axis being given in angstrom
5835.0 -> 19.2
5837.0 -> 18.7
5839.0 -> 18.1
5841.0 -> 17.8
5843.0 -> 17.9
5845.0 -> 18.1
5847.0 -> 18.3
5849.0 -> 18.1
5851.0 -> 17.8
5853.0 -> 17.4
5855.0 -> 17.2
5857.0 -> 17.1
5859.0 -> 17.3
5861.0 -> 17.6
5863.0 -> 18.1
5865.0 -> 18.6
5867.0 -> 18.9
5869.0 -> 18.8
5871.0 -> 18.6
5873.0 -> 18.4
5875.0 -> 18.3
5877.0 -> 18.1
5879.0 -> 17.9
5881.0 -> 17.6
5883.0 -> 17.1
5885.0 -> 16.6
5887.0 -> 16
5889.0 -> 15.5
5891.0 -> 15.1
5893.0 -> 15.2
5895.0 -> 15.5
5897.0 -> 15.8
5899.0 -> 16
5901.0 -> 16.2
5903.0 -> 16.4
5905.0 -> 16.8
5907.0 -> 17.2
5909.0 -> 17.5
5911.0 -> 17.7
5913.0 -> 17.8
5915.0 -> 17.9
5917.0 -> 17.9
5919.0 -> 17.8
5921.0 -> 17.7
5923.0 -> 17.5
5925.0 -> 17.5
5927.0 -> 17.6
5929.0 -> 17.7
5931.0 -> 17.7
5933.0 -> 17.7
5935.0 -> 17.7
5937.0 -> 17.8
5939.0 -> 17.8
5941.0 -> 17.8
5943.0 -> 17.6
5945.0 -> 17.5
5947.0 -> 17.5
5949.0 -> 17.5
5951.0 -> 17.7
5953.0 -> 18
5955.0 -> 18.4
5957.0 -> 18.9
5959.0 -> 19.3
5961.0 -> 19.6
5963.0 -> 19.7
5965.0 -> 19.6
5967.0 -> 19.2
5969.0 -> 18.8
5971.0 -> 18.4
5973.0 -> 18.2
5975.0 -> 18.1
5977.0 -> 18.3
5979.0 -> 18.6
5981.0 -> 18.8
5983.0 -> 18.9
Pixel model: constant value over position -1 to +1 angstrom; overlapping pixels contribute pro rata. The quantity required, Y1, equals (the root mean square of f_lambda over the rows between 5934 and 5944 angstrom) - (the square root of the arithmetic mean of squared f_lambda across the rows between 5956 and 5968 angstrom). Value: -1.6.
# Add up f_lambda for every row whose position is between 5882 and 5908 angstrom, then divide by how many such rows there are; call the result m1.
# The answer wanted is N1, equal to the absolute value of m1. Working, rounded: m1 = 16.1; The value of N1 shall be 16.1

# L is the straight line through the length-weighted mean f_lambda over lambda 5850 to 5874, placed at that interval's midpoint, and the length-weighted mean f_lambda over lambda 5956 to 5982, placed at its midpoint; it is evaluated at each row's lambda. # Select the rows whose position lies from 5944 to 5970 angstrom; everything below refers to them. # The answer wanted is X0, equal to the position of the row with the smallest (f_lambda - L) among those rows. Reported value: 5949.0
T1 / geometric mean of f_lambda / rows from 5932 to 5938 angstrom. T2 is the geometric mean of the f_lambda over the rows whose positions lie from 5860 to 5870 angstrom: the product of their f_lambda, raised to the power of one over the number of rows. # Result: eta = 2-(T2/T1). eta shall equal 0.96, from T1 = 17.7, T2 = 18.4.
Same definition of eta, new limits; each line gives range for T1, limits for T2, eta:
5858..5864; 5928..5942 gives 1.00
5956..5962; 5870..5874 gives 1.04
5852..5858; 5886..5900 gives 1.10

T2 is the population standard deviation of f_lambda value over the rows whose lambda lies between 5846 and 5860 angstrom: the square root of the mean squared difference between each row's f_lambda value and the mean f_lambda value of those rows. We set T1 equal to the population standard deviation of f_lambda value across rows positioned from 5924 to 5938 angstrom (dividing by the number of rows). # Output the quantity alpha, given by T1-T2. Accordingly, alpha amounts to -0.35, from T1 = 0.09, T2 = 0.43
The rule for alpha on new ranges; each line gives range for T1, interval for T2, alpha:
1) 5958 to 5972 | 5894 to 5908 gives -0.10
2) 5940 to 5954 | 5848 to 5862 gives -0.15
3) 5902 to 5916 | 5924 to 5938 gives 0.43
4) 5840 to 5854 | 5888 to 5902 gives -0.11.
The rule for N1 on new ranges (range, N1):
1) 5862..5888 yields 17.9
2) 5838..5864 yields 17.8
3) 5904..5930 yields 17.6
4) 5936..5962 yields 18.1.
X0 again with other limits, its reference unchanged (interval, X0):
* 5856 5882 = 5857.0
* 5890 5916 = 5891.0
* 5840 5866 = 5857.0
